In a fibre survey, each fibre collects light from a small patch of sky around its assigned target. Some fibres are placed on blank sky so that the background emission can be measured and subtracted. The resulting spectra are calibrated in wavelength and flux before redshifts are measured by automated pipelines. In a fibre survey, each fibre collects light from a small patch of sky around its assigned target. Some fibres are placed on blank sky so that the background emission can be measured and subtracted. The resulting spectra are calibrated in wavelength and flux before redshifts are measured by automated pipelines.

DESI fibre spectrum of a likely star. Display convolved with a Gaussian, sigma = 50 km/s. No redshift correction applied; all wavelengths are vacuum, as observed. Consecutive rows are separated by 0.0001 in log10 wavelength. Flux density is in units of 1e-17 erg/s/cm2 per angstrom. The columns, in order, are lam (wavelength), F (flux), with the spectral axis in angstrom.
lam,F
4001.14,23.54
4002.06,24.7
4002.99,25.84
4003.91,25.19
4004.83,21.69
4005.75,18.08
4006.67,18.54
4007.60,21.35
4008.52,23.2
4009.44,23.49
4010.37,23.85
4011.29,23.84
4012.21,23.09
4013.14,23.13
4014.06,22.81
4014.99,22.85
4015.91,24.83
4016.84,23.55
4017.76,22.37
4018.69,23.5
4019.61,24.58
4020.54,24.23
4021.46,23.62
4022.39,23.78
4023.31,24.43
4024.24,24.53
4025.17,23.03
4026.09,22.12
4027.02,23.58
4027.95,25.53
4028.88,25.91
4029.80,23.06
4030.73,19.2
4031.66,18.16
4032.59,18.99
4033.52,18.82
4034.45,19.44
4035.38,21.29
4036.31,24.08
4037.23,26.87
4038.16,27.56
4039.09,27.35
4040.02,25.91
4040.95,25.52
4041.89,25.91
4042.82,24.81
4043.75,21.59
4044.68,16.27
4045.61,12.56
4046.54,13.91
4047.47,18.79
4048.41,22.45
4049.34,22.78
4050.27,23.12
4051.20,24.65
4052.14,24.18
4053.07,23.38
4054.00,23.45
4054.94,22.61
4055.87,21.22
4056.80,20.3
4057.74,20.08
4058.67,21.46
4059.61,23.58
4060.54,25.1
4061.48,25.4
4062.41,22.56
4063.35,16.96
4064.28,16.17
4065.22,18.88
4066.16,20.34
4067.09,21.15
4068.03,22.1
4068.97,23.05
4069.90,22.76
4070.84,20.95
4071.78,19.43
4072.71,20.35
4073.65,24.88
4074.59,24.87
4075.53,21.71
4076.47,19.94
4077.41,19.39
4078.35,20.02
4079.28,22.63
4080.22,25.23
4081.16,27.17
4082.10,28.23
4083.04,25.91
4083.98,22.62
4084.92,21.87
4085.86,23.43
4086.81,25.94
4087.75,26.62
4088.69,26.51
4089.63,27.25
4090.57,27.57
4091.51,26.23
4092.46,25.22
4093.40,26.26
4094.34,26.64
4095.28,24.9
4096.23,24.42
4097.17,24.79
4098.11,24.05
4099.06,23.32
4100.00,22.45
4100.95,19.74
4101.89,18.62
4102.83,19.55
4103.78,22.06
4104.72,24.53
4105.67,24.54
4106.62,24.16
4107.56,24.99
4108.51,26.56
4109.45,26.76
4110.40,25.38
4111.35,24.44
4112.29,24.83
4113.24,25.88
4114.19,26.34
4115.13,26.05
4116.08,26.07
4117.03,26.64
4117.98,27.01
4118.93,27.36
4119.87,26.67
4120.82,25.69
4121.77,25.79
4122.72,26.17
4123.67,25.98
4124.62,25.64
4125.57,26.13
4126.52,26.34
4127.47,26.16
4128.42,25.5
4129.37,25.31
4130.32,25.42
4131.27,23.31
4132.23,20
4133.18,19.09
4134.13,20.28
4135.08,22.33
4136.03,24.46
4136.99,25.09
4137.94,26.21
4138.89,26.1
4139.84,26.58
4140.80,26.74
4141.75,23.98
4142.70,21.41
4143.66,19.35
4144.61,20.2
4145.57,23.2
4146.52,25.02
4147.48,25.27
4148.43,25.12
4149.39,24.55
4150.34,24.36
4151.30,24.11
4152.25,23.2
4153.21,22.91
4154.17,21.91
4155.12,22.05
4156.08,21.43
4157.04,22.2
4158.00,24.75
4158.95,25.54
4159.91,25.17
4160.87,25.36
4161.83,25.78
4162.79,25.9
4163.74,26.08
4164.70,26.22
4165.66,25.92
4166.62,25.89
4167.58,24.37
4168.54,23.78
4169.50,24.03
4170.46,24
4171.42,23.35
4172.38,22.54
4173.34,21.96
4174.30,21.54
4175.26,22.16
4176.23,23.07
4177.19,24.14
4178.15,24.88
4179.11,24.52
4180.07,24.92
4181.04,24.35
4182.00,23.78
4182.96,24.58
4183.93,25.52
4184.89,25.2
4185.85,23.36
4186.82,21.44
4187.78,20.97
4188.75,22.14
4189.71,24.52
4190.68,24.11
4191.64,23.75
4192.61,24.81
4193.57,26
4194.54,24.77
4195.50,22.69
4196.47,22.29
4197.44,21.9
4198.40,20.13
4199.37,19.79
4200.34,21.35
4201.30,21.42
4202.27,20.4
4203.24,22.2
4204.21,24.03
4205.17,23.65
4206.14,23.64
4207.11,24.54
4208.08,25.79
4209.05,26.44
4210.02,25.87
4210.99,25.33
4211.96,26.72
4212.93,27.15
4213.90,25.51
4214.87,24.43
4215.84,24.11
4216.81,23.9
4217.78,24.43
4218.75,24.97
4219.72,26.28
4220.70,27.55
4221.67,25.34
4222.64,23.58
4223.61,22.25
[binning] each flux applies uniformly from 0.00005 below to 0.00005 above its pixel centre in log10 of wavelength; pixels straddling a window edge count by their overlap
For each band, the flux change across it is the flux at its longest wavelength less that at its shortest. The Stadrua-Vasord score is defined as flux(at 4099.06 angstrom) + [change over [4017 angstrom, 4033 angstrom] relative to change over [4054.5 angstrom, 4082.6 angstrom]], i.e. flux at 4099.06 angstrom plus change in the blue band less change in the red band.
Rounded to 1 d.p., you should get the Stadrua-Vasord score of 14.3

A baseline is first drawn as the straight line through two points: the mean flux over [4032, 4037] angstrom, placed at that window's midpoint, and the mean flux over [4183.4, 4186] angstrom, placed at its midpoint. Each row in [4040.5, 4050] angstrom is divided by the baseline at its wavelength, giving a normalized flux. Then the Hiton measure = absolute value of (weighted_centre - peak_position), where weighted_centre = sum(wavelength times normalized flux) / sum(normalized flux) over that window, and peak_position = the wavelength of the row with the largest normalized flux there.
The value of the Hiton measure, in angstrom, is 3.0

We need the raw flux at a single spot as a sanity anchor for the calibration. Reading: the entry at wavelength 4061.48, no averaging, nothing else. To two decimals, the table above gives 25.40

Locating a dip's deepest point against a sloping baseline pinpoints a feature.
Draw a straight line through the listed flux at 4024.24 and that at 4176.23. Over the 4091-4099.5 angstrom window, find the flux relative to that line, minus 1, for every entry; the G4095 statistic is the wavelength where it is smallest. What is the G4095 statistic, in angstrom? 4099.06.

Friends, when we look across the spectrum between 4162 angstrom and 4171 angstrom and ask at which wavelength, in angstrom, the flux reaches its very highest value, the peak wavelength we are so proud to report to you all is 4164.70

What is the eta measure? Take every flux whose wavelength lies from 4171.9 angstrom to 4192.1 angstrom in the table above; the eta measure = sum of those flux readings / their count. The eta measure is 23.5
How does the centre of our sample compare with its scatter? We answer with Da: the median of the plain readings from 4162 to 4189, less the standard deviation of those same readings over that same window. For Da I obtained 22.6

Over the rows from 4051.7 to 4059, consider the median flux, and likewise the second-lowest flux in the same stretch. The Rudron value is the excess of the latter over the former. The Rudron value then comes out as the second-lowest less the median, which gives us -1.7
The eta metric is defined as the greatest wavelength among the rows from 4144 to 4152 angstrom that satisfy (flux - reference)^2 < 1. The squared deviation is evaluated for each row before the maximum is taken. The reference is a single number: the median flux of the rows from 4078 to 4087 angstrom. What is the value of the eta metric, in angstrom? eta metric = 4151.30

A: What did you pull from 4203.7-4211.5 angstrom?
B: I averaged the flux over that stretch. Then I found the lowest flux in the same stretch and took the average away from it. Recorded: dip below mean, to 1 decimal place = -1.3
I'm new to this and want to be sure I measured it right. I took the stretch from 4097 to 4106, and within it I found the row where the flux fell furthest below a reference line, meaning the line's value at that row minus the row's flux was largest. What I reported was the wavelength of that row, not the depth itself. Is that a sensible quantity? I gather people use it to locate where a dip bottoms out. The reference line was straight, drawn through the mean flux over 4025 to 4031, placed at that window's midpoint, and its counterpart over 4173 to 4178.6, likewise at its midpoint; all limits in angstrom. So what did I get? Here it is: 4101.89 angstrom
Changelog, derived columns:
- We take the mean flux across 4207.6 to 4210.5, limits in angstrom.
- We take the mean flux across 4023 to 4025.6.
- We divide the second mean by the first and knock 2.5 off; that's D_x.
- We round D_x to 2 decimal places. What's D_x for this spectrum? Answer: -1.58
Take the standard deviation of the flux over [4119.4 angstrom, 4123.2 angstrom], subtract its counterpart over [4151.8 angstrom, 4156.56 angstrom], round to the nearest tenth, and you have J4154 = -0.3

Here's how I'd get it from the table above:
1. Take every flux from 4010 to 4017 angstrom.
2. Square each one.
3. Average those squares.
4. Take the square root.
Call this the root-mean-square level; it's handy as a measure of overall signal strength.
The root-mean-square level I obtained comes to 23.5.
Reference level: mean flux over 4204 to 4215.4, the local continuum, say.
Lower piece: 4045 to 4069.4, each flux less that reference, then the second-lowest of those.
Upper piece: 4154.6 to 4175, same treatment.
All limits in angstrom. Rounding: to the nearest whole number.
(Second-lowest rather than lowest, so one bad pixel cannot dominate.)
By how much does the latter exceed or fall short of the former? 8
